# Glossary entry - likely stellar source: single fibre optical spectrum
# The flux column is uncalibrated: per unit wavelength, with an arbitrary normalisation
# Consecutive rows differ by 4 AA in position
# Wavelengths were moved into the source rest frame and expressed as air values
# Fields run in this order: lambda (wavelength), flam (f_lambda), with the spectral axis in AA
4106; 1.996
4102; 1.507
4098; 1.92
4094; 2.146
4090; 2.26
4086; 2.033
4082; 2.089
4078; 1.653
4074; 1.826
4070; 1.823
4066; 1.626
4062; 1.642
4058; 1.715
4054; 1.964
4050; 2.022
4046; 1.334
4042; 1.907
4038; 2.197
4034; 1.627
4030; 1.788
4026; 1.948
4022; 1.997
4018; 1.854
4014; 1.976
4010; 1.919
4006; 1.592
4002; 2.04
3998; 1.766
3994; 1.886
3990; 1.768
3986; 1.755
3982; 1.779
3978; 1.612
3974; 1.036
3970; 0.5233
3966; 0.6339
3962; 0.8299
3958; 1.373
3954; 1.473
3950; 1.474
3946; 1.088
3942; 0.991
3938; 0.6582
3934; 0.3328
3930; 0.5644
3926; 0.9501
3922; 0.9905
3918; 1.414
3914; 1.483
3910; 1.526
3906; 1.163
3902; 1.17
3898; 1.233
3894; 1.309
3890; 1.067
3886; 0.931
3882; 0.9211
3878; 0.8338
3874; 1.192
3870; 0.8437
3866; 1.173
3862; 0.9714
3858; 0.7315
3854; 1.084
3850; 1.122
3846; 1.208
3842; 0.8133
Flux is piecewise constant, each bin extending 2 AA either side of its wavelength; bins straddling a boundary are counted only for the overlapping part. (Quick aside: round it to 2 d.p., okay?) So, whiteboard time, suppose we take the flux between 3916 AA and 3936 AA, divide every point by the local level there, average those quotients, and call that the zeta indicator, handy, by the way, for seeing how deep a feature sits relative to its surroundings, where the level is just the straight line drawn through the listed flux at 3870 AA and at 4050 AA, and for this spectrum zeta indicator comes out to 0.71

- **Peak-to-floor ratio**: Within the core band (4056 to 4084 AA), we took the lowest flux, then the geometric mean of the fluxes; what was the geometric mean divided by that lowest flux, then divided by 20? 0.054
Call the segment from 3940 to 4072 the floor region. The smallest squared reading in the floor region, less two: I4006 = -1.7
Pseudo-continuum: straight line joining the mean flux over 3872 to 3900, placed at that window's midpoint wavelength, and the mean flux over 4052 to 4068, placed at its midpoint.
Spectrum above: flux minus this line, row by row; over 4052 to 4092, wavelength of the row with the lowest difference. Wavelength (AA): 4078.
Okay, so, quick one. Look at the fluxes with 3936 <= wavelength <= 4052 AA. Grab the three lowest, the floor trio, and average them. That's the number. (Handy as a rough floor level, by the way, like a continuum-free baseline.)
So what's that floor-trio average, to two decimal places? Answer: 0.61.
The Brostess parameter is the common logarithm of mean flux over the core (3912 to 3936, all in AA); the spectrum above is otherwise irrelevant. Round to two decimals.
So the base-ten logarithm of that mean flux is -0.02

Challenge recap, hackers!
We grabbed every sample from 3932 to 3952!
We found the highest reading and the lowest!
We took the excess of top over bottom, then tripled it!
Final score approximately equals 3.4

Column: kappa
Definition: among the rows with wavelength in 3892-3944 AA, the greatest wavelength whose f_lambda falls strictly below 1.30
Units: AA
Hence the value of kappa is 3942 AA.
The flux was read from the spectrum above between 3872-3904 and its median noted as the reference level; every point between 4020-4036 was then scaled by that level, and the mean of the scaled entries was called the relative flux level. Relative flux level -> 1.65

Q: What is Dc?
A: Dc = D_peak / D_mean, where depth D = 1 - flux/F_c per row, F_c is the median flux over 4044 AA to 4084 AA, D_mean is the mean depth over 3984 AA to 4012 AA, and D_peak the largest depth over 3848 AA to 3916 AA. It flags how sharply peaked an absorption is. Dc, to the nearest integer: -21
